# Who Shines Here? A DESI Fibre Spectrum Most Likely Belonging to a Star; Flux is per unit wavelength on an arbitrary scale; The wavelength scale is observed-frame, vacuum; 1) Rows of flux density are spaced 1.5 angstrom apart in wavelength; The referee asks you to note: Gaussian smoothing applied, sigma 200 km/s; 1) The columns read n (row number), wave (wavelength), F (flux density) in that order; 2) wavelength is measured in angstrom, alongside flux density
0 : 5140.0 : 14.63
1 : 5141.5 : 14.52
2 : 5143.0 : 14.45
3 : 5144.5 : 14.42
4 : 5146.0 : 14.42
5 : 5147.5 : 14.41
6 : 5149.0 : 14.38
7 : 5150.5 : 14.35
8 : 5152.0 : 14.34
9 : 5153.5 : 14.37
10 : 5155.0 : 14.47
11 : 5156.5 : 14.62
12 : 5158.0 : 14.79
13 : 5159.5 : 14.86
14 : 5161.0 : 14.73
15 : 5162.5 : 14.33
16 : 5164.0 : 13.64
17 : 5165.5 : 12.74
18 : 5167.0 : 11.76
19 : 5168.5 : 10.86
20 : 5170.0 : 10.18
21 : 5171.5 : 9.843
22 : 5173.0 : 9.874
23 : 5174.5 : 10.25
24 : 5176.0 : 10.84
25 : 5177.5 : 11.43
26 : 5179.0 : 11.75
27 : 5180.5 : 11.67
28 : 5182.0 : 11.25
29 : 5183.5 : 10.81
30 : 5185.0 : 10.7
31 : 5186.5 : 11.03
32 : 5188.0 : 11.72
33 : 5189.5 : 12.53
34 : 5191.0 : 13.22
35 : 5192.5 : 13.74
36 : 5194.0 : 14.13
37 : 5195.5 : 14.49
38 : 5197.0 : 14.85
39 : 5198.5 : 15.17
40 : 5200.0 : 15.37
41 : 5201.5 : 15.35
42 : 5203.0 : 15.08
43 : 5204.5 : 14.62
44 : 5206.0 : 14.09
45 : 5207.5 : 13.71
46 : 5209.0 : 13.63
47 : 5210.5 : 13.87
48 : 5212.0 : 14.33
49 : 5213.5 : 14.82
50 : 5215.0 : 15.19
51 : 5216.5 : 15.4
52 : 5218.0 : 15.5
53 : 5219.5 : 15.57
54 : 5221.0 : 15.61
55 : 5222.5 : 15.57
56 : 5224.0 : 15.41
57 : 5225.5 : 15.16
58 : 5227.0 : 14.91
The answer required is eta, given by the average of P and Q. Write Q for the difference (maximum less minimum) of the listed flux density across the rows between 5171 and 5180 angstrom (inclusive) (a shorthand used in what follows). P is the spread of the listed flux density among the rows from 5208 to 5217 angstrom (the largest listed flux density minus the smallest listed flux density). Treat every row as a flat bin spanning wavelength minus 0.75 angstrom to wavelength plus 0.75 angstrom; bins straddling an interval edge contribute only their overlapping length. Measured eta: 1.8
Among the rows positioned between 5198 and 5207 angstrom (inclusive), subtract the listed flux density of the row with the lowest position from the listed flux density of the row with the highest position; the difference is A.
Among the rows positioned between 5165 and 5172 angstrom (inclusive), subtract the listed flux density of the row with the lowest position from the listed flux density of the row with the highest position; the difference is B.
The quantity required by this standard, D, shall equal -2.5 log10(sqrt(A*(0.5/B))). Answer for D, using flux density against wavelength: 0.9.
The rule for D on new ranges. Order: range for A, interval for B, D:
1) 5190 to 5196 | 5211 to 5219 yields 0.3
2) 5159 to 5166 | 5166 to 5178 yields -0.6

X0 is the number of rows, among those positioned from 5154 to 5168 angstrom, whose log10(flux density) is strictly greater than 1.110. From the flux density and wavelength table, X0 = 7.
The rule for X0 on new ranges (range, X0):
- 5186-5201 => 7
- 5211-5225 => 9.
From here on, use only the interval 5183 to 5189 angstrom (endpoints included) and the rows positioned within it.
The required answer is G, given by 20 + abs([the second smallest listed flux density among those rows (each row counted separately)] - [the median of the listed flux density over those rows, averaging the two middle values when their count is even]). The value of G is 20.1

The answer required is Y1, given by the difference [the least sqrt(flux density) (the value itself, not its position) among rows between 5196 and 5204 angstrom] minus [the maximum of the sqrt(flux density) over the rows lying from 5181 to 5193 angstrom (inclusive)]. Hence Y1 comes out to 0.15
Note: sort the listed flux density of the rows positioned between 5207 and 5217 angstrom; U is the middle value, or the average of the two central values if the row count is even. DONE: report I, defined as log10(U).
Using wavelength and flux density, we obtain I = 1.16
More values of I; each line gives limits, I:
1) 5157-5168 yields 1.16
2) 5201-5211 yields 1.15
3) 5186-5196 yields 1.12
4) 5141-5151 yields 1.16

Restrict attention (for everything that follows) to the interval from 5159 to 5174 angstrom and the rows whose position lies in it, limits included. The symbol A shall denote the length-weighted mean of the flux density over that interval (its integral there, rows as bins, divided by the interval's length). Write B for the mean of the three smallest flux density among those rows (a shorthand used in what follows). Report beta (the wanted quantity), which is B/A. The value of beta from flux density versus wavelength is 0.817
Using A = 12.2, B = 10.0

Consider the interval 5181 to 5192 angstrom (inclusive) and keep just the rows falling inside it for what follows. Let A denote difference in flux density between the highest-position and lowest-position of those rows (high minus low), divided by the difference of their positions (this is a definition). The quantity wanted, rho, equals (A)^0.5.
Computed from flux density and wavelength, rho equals 0.47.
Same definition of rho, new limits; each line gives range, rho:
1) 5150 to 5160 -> 0.24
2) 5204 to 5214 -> 0.15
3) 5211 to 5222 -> 0.38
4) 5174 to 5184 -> 0.25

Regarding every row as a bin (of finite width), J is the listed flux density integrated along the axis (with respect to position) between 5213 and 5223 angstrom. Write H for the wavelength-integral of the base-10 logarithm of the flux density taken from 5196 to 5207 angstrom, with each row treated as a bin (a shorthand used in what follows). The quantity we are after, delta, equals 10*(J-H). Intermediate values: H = 12.9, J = 154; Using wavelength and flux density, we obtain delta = 1410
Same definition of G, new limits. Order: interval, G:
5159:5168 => 21.2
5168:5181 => 21.0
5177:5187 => 20.4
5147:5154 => 20.0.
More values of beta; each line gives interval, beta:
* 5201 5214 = 0.956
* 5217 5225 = 0.999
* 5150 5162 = 0.985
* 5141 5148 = 0.998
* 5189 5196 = 0.966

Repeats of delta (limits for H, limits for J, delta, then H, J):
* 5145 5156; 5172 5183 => 1080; 12.7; 121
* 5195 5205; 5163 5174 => 1127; 11.8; 124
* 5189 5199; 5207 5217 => 1327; 11.5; 144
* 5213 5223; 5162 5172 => 1071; 11.9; 119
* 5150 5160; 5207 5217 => 1325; 11.6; 144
